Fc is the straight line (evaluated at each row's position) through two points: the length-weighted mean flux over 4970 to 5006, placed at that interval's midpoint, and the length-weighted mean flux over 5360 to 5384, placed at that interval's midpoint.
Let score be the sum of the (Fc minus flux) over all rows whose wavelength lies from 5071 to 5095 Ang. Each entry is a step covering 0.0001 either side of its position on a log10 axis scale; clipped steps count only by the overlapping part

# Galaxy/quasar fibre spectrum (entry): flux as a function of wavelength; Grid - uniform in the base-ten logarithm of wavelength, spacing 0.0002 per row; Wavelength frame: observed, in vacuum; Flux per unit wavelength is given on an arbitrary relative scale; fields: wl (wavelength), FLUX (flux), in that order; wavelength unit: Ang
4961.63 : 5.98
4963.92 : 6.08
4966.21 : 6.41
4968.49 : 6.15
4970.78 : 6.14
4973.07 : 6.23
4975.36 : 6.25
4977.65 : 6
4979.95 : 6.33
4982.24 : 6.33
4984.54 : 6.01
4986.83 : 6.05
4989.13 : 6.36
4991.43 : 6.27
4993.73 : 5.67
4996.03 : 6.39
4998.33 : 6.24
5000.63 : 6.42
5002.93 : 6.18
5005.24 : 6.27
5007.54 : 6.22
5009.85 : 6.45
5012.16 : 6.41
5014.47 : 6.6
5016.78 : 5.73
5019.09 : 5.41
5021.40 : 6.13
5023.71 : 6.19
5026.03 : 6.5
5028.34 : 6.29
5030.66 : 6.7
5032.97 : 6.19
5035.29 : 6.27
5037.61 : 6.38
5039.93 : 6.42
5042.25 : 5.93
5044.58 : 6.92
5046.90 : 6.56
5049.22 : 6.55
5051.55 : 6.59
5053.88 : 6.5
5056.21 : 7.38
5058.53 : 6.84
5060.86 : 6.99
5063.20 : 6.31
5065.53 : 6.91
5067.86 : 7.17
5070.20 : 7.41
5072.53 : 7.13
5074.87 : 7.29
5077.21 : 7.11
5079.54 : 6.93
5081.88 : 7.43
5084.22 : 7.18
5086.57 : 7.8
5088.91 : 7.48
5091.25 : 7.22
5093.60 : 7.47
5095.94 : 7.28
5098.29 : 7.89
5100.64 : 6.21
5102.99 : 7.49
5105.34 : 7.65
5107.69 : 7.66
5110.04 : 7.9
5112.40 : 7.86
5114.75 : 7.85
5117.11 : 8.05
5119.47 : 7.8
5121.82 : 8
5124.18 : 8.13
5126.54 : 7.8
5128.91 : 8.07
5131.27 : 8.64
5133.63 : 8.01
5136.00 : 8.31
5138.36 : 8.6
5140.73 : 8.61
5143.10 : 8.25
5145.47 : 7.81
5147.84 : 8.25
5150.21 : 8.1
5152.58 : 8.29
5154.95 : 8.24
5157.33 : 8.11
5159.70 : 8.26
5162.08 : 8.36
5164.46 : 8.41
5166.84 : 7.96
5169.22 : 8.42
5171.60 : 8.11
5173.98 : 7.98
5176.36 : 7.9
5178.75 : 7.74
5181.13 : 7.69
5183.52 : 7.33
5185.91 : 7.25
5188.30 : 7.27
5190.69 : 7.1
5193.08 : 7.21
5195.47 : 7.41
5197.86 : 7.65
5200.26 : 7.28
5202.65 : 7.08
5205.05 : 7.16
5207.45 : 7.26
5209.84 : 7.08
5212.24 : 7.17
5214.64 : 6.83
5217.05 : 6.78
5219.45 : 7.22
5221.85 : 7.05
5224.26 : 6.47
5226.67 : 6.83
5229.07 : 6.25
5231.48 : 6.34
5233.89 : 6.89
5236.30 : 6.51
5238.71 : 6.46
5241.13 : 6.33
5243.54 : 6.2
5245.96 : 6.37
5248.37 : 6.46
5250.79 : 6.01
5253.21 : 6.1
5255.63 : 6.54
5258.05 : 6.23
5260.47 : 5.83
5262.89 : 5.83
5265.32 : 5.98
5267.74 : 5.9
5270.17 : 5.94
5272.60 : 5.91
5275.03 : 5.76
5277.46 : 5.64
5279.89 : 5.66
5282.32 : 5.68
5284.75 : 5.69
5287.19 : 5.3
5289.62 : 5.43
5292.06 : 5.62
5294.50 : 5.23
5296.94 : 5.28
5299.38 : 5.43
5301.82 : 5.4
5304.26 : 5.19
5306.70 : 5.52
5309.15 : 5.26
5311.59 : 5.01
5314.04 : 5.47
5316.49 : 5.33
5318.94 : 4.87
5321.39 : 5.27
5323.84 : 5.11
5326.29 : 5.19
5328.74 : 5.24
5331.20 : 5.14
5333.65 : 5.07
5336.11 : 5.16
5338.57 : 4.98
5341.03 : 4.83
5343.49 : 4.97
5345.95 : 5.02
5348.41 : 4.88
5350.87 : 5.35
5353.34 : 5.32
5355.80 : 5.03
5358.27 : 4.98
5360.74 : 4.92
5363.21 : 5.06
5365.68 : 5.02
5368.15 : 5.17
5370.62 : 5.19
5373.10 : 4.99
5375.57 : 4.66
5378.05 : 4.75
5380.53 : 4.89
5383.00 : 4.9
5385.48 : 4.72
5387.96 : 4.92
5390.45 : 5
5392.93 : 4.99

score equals -14.2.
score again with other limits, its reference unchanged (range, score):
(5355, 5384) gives 0.0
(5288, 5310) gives -1.6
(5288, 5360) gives -2.3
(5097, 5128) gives -25.0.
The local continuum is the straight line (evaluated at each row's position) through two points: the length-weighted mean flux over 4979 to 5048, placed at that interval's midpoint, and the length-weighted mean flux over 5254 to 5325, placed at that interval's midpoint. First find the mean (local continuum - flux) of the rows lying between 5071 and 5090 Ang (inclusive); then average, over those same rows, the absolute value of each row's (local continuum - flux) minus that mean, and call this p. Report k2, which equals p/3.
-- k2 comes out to 0.072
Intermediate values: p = 0.22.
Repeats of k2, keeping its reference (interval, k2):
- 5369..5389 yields 0.042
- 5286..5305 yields 0.037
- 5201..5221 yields 0.044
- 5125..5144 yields 0.086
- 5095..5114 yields 0.128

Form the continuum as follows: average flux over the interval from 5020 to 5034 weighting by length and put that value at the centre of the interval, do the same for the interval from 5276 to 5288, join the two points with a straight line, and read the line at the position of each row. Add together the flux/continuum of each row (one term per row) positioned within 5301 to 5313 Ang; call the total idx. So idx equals 4.8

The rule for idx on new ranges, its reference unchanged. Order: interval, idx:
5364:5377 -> 4.7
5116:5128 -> 6.6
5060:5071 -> 5.6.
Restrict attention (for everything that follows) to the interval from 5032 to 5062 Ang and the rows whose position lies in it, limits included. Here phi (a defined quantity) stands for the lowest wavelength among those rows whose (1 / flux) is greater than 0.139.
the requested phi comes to 5032.97 Ang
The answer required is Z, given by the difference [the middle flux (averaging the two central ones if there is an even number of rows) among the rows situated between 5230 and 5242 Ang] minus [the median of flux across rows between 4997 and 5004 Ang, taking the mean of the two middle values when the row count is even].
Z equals 0.2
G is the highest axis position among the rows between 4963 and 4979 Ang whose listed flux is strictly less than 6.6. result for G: 4977.65 Ang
